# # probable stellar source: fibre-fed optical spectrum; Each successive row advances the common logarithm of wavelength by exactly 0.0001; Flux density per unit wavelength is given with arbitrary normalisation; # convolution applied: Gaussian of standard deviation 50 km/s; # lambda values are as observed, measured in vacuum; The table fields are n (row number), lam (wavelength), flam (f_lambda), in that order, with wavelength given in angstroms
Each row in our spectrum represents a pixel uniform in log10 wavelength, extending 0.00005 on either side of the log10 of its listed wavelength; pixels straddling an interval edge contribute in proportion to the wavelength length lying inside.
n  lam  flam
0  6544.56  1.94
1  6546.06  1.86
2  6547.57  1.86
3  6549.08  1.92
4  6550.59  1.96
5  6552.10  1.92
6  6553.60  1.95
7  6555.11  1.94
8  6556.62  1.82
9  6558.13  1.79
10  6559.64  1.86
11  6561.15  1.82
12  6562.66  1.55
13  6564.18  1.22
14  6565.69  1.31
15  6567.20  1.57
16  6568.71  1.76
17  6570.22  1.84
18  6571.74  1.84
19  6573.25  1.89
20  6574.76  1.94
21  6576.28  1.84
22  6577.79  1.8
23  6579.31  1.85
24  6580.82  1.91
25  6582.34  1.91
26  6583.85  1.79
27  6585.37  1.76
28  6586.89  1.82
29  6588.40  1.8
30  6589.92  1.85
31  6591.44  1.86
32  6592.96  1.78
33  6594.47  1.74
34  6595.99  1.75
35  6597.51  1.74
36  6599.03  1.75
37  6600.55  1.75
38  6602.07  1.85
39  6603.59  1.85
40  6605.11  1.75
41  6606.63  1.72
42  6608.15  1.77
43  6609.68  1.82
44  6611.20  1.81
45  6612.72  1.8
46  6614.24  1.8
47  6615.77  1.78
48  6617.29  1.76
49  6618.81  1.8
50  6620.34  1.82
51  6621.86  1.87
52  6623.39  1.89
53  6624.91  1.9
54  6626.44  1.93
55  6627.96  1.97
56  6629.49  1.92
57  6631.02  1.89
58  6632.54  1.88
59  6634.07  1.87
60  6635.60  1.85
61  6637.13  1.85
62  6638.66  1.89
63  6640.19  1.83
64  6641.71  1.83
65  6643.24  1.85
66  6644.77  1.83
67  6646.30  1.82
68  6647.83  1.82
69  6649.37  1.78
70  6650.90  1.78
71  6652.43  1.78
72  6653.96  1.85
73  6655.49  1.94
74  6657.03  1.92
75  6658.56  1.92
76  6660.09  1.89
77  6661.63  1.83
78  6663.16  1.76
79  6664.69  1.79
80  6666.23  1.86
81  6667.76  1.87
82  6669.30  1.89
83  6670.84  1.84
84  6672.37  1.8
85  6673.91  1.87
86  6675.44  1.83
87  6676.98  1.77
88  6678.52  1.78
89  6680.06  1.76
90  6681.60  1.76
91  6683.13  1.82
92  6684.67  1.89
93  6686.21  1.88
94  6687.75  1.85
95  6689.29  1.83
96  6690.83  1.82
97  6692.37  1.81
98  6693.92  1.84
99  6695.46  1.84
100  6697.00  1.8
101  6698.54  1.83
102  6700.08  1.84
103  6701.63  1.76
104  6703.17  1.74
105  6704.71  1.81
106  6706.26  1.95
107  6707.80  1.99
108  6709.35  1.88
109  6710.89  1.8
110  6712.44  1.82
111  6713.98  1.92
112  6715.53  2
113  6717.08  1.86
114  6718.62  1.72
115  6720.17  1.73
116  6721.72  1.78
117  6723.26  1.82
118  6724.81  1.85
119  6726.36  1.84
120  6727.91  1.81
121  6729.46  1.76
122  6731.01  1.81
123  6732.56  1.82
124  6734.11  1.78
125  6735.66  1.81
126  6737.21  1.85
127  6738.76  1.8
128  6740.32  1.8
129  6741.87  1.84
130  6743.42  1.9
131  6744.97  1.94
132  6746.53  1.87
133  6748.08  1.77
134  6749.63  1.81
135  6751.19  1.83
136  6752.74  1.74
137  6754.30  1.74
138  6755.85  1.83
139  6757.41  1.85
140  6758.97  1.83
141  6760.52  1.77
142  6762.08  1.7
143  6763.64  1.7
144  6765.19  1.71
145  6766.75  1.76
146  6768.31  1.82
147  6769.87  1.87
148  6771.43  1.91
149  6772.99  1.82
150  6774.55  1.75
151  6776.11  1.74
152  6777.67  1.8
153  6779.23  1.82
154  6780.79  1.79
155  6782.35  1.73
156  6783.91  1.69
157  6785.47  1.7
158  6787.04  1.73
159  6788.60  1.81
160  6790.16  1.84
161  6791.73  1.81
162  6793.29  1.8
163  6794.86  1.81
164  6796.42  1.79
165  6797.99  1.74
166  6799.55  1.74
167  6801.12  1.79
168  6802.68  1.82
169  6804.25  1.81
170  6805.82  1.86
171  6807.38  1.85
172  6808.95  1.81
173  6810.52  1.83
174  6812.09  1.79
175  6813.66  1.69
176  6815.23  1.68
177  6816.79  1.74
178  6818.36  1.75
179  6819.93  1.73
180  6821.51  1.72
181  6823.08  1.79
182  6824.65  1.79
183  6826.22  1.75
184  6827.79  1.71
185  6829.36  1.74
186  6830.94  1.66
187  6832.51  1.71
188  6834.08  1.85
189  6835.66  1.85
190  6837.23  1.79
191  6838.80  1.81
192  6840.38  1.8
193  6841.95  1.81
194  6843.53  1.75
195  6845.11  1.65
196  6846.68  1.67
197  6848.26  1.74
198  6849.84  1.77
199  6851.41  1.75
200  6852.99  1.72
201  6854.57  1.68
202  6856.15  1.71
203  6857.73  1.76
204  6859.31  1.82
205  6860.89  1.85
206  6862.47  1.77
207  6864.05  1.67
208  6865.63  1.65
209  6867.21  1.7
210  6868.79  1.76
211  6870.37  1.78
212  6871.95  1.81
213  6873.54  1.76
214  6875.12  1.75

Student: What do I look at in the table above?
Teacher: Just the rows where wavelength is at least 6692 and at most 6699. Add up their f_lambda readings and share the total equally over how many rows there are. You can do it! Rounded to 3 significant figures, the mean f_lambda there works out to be 1.82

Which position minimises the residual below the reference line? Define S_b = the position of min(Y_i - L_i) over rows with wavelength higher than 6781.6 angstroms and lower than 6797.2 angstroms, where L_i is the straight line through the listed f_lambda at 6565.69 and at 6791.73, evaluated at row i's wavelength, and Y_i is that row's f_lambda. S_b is 6783.91 angstroms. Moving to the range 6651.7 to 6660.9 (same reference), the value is 6652.43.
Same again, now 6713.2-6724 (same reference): 6718.62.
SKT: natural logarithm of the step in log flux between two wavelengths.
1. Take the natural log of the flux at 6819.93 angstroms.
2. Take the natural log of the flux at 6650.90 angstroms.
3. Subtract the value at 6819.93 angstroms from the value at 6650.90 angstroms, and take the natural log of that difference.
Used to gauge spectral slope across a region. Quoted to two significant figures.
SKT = -3.6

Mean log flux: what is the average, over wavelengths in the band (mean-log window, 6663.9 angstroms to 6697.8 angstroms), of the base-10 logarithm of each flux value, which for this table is 0.262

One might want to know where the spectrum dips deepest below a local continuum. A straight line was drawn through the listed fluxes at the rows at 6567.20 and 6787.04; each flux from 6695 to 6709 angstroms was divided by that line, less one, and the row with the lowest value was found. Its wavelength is 6703.17 angstroms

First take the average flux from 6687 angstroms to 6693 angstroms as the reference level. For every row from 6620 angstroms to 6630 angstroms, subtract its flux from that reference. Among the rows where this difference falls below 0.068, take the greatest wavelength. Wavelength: 6629.49 angstroms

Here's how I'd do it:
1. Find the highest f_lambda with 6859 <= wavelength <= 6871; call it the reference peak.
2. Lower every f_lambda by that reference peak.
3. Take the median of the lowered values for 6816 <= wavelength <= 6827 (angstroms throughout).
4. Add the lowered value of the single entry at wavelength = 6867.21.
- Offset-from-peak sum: -0.25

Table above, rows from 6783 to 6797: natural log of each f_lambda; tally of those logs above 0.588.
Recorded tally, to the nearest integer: 4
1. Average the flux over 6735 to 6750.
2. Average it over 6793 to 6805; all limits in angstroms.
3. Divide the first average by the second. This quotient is 1.03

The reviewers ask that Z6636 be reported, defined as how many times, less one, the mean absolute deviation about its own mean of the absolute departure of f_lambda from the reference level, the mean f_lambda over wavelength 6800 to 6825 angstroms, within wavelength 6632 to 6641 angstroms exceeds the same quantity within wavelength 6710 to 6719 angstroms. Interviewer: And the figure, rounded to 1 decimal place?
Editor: -0.7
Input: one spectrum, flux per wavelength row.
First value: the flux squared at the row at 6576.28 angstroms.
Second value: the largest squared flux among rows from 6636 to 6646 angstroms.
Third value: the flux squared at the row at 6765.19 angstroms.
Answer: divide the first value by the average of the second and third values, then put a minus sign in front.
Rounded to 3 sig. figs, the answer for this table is -1.04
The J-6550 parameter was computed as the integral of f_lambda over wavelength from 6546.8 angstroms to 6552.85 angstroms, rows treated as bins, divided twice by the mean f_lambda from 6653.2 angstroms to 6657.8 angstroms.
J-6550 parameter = 3.2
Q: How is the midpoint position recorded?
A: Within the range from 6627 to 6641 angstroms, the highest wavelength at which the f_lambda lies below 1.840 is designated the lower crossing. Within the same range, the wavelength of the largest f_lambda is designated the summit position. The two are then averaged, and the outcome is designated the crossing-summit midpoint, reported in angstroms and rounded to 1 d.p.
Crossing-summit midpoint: 6634.1 angstroms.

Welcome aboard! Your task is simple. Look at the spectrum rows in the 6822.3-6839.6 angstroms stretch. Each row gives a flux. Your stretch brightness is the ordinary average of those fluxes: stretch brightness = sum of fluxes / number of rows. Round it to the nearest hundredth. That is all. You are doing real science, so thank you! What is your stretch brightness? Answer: 1.77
